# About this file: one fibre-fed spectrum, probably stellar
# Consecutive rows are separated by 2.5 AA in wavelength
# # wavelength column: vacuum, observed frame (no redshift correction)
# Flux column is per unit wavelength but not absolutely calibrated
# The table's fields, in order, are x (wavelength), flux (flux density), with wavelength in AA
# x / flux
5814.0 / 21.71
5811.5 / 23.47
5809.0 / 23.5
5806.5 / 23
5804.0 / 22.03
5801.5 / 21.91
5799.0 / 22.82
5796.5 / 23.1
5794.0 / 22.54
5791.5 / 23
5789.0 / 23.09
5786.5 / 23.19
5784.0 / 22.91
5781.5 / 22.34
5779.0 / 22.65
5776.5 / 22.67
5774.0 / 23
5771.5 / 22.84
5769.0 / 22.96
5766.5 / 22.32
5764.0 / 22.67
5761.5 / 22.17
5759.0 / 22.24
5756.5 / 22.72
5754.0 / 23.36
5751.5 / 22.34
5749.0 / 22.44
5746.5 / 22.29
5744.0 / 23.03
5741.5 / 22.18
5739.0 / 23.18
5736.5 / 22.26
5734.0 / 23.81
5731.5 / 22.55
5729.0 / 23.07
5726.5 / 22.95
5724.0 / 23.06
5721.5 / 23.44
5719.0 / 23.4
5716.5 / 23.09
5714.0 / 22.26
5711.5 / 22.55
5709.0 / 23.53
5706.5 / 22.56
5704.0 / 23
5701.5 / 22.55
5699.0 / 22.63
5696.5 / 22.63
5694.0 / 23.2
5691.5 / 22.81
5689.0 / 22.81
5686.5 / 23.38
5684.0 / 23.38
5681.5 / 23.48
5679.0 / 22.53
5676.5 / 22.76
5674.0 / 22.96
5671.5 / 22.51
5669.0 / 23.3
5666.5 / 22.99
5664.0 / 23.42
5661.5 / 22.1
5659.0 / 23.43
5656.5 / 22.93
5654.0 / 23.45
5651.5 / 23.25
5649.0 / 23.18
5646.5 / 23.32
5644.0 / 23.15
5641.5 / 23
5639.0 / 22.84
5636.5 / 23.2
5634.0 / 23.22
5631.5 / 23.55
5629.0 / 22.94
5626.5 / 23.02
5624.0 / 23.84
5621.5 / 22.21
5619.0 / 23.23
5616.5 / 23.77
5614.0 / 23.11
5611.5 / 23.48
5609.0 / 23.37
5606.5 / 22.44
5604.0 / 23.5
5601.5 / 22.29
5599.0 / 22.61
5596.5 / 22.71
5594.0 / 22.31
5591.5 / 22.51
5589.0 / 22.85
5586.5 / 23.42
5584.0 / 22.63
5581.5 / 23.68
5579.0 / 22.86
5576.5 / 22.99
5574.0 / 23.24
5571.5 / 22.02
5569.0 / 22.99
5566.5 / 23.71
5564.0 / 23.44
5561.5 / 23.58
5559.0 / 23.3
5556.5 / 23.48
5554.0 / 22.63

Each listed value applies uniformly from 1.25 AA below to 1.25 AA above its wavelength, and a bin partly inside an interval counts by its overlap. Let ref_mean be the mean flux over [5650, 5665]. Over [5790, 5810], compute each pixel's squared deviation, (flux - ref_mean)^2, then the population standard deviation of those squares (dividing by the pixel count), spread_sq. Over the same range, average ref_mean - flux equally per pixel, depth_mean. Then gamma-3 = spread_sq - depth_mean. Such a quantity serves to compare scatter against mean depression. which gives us 0.16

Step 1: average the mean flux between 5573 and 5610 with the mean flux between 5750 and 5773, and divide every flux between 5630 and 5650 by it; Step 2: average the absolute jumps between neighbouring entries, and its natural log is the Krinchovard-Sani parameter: -4.8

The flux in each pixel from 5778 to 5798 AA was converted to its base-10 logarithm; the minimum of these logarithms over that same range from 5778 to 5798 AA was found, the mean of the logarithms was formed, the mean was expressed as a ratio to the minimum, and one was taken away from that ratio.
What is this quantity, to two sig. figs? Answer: 0.0073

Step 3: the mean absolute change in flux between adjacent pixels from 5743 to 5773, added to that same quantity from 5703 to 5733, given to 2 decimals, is 0.89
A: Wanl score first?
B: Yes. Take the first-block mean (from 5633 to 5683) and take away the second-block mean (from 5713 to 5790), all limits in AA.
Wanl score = 0.26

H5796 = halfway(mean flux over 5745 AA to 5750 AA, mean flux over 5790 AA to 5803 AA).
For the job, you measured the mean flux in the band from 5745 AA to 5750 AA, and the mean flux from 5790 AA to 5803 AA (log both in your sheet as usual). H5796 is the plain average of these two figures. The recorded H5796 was 22.5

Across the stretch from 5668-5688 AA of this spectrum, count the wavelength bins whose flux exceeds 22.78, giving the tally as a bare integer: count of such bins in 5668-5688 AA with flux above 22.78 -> 5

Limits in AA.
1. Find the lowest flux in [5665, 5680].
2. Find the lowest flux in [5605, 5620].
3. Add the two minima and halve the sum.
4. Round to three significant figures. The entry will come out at 22.5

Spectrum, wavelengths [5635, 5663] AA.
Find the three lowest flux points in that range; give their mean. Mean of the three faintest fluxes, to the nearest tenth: 22.6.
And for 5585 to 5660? 22.3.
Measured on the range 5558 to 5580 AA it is 22.6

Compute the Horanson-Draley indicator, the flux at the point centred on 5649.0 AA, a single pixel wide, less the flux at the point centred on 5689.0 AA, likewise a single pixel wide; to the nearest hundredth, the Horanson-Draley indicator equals 0.37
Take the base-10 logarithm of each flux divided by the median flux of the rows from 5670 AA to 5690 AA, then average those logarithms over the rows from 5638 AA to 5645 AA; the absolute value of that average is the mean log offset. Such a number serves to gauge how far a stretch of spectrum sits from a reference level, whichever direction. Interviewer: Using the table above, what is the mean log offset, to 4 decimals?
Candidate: 0.0021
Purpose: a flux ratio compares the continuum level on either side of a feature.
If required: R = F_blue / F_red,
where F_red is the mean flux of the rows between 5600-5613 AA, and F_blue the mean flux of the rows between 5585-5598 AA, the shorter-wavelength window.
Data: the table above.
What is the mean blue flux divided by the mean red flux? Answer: 0.99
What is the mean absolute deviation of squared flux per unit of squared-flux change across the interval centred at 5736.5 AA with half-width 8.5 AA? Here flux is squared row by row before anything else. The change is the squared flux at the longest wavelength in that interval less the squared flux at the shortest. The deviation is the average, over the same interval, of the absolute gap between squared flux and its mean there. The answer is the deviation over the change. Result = -11.4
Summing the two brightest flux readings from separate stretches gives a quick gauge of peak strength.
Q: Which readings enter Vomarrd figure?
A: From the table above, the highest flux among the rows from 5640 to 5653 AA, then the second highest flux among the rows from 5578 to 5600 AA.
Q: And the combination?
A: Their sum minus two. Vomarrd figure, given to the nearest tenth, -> 44.7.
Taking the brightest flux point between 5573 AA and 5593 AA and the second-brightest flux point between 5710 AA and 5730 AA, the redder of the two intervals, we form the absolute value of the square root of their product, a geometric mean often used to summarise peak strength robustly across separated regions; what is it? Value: 23.54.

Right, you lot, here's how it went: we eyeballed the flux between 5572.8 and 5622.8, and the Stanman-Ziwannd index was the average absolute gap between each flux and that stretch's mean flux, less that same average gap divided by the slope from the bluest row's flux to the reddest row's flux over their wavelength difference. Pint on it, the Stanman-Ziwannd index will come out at 20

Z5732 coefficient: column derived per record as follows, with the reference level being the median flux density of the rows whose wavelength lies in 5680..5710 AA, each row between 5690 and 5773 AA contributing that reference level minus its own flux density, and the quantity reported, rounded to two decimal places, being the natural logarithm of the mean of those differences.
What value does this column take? -2.17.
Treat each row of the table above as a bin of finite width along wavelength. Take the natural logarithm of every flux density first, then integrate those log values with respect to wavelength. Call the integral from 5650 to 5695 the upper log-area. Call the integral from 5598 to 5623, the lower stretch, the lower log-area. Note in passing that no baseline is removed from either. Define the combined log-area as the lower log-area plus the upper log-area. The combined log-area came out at 220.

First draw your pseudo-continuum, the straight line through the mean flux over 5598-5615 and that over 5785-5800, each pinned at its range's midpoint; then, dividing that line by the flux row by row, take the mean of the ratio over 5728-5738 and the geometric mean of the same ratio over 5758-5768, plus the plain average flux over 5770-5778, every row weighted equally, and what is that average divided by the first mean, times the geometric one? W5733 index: 23.4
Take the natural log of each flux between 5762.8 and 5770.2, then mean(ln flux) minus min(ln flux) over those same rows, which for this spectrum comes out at 0.015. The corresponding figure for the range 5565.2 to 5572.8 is 0.039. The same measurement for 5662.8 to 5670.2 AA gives 0.011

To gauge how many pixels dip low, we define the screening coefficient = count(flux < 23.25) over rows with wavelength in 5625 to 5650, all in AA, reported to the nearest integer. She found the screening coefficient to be 8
